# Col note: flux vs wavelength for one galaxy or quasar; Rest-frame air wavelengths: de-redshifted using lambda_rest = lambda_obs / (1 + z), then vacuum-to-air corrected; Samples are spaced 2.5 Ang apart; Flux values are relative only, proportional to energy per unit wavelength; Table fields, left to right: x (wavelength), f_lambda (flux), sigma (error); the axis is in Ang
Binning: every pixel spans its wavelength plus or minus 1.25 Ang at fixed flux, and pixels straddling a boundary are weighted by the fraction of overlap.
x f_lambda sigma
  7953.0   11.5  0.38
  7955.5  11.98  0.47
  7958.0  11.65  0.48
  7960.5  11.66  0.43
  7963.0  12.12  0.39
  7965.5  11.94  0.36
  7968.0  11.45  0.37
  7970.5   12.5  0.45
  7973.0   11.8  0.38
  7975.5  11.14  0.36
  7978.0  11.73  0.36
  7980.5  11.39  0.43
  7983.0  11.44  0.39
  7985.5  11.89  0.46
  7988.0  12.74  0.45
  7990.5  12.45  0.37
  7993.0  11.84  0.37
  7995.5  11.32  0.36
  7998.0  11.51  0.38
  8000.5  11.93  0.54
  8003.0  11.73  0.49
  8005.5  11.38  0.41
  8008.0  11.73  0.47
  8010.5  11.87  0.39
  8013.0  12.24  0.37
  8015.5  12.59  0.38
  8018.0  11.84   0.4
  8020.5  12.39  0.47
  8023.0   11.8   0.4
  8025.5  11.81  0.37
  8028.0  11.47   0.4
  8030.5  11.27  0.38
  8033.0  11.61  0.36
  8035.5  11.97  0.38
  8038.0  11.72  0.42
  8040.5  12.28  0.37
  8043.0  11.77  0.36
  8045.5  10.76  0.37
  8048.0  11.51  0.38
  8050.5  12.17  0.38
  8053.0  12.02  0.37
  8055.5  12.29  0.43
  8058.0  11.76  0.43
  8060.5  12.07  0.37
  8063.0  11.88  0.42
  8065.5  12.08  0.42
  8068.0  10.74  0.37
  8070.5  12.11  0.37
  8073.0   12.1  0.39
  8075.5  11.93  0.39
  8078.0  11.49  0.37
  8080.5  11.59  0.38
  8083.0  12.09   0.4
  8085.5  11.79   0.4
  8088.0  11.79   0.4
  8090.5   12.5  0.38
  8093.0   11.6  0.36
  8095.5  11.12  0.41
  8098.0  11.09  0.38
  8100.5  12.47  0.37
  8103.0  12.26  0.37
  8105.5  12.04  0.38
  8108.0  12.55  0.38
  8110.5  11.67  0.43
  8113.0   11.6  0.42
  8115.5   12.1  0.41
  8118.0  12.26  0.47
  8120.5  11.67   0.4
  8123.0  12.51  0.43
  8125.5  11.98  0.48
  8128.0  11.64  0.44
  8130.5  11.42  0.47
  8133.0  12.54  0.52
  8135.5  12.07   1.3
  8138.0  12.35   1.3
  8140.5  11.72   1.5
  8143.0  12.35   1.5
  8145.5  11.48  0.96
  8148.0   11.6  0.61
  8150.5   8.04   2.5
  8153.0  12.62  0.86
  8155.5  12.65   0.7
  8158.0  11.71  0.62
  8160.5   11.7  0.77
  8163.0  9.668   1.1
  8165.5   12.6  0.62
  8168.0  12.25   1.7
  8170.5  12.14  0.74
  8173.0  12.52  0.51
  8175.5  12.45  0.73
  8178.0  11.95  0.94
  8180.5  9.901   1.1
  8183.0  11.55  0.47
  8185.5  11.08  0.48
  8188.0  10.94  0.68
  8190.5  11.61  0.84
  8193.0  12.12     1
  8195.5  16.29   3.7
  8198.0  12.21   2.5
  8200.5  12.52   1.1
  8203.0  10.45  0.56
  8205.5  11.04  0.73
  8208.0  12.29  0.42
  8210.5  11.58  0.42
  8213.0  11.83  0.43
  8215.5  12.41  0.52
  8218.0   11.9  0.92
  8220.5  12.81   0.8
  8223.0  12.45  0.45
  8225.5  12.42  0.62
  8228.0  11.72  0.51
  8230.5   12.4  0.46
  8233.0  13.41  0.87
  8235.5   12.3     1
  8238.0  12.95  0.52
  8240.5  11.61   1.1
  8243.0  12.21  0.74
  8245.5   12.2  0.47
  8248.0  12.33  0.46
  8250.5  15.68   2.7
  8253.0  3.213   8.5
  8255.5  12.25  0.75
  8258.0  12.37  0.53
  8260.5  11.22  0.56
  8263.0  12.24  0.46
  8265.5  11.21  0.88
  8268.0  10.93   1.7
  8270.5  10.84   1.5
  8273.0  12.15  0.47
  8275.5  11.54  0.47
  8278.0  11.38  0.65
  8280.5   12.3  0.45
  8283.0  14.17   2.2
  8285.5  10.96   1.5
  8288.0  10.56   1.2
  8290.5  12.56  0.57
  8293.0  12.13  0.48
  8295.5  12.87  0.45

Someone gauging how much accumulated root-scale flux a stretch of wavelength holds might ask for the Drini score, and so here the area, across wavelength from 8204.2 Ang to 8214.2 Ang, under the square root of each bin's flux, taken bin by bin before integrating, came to 34.2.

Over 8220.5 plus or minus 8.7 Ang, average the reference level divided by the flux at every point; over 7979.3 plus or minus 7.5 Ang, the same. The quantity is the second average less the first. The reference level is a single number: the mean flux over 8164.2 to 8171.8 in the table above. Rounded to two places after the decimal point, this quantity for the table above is 0.06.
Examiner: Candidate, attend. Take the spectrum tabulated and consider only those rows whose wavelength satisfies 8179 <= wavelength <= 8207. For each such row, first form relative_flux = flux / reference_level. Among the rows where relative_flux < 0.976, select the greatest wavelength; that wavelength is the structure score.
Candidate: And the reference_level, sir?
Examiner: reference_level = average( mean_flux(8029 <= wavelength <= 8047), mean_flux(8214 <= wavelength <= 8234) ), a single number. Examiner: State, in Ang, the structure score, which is 8205.5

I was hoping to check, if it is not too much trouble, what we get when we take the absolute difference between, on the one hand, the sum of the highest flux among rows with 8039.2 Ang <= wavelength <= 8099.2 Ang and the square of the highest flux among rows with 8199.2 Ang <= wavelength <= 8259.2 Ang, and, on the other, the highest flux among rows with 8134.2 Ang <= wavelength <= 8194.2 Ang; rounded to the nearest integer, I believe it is 246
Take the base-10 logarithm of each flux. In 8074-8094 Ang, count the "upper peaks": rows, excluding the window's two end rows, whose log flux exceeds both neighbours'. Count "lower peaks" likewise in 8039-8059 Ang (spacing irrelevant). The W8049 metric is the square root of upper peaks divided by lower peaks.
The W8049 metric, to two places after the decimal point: 1.00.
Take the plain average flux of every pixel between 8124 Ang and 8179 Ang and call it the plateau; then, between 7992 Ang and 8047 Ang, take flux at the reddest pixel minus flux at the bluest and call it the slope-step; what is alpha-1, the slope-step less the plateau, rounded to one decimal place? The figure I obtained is -12.9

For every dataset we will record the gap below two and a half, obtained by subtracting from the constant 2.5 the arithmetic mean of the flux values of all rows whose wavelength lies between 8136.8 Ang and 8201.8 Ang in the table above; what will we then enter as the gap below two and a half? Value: -9.35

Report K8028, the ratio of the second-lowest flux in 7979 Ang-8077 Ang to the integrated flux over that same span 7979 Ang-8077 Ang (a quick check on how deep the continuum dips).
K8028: 0.0093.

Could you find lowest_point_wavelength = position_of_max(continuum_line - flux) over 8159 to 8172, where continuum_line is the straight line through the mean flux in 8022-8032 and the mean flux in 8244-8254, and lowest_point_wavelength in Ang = 8163.0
